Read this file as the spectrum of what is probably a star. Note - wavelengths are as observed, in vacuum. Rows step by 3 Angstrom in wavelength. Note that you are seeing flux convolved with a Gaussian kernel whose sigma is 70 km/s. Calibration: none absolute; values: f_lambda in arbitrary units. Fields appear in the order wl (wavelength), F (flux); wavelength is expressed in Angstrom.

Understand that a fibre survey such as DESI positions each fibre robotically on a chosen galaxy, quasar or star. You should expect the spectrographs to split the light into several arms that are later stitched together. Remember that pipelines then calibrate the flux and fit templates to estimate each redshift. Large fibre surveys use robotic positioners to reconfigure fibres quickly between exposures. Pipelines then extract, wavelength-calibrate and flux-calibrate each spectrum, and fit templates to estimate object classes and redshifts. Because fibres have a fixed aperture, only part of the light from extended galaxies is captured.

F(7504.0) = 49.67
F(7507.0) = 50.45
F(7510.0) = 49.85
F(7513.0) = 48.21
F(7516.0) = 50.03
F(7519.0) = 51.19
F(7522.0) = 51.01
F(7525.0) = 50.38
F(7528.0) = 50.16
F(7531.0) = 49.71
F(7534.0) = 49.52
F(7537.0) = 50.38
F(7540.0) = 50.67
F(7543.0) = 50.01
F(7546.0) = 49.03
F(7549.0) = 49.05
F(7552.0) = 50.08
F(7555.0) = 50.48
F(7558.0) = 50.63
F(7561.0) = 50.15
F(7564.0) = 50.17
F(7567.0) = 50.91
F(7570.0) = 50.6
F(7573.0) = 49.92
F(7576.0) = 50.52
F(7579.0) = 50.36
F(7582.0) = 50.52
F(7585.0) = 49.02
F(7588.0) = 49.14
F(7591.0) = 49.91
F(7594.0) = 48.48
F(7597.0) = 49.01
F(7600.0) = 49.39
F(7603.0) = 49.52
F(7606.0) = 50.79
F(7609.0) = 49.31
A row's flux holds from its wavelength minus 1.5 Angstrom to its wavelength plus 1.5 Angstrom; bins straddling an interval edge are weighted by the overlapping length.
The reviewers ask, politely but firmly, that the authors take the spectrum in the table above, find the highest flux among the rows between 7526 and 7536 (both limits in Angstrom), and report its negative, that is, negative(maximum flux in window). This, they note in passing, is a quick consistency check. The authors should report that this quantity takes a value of -50.16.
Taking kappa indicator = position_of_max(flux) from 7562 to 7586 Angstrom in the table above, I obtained 7567.0 Angstrom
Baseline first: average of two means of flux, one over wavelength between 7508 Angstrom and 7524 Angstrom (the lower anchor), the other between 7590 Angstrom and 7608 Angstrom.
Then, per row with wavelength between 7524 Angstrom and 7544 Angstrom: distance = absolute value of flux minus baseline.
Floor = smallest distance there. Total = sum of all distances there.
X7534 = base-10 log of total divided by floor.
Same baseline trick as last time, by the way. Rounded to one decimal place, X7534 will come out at 1.6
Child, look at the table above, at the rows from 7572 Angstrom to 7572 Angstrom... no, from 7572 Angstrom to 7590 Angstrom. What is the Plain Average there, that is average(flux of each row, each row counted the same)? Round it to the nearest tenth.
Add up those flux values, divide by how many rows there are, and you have 49.9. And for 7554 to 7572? 50.5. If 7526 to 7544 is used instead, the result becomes 50.1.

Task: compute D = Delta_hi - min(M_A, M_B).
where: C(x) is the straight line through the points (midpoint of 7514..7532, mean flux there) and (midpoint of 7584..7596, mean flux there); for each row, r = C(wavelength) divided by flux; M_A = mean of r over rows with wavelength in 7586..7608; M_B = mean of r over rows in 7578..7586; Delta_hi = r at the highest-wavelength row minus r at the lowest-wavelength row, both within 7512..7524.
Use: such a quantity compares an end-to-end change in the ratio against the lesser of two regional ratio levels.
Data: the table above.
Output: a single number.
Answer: -1.05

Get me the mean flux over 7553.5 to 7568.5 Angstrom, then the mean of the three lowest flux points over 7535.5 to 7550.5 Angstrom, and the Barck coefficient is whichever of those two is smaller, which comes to 49.4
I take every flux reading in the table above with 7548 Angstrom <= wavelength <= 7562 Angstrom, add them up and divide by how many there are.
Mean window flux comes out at 50.1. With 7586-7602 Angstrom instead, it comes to 49.2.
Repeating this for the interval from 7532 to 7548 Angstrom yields 49.9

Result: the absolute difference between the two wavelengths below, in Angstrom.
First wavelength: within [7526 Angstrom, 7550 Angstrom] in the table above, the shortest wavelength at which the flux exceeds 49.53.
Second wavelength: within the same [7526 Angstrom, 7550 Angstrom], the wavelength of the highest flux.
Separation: 12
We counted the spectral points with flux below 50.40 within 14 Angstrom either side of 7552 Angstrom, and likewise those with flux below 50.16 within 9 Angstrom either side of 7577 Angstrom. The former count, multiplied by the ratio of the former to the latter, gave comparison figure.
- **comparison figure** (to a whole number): 18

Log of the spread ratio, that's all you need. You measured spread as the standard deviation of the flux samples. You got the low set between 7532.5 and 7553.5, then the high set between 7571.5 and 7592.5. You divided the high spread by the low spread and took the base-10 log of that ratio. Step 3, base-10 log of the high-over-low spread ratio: -0.01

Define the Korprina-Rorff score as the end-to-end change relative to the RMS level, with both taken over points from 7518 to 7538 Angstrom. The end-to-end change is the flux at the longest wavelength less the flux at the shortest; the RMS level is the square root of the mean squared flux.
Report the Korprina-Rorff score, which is -0.016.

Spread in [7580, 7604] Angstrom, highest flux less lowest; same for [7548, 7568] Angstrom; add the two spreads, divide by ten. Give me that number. 0.39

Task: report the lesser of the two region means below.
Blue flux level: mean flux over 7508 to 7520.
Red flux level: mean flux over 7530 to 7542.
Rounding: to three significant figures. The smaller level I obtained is 49.8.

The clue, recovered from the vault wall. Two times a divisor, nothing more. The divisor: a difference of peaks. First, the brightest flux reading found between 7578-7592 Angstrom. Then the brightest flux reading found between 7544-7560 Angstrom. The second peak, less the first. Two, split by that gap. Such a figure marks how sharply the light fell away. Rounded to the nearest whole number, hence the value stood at 18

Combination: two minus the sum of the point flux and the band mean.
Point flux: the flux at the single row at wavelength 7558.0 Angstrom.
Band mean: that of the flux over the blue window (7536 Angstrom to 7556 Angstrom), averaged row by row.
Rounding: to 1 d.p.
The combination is -98.6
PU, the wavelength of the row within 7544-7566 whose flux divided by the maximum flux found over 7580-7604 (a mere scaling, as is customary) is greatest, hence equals 7558.0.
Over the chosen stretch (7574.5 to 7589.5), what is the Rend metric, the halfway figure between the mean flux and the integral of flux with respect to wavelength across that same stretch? 399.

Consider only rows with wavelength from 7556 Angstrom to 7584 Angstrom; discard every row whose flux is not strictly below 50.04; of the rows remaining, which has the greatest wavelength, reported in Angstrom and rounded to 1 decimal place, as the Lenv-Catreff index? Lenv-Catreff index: 7573.0 Angstrom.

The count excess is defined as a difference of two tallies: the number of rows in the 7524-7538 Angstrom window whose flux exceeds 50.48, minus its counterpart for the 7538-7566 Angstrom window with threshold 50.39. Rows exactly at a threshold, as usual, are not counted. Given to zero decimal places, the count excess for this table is -3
